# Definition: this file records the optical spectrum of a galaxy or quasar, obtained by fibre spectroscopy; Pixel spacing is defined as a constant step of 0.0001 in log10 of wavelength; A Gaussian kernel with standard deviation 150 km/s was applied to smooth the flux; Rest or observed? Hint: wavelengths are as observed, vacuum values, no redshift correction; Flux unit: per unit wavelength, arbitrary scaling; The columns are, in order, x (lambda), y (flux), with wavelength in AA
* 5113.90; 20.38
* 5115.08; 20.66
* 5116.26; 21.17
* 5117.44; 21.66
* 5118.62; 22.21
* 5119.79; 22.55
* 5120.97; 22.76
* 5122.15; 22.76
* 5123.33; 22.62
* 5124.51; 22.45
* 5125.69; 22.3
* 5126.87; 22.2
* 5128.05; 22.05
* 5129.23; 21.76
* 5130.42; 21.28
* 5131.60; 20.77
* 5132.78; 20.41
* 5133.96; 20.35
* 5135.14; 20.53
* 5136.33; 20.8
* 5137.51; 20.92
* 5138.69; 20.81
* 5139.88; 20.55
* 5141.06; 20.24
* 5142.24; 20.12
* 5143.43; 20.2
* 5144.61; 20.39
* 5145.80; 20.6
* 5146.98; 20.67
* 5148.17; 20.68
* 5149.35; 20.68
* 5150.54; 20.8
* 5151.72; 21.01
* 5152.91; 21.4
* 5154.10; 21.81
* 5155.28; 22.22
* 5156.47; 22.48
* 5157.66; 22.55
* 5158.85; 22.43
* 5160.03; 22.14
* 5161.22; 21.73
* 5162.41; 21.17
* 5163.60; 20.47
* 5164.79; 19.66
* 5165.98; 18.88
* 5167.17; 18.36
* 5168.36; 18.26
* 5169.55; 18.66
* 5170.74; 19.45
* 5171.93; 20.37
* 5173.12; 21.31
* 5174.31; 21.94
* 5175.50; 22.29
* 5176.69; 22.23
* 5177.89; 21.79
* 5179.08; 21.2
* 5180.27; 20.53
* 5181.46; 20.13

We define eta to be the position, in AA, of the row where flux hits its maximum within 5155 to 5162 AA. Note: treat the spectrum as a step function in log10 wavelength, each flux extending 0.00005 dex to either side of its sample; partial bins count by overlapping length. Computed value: 5157.66 AA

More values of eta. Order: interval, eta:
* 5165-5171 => 5170.74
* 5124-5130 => 5124.51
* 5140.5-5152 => 5151.72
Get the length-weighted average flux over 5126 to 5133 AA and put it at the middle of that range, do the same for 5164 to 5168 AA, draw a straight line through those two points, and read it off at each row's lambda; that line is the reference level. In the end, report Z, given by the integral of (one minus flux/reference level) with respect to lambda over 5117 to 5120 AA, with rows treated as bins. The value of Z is 0.02 AA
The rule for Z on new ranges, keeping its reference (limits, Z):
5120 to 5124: -0.13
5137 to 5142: 0.05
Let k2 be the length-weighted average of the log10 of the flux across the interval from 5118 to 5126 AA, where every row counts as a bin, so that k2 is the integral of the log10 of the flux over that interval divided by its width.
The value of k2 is 1.35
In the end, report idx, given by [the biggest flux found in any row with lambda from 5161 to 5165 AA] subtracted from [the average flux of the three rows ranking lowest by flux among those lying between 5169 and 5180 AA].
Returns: -2.2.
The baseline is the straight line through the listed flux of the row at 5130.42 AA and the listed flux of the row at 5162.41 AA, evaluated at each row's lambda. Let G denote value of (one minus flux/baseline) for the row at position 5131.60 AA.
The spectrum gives 0.02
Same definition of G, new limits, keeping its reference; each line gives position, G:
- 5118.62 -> -0.04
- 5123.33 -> -0.06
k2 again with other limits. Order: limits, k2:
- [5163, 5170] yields 1.28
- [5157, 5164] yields 1.34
